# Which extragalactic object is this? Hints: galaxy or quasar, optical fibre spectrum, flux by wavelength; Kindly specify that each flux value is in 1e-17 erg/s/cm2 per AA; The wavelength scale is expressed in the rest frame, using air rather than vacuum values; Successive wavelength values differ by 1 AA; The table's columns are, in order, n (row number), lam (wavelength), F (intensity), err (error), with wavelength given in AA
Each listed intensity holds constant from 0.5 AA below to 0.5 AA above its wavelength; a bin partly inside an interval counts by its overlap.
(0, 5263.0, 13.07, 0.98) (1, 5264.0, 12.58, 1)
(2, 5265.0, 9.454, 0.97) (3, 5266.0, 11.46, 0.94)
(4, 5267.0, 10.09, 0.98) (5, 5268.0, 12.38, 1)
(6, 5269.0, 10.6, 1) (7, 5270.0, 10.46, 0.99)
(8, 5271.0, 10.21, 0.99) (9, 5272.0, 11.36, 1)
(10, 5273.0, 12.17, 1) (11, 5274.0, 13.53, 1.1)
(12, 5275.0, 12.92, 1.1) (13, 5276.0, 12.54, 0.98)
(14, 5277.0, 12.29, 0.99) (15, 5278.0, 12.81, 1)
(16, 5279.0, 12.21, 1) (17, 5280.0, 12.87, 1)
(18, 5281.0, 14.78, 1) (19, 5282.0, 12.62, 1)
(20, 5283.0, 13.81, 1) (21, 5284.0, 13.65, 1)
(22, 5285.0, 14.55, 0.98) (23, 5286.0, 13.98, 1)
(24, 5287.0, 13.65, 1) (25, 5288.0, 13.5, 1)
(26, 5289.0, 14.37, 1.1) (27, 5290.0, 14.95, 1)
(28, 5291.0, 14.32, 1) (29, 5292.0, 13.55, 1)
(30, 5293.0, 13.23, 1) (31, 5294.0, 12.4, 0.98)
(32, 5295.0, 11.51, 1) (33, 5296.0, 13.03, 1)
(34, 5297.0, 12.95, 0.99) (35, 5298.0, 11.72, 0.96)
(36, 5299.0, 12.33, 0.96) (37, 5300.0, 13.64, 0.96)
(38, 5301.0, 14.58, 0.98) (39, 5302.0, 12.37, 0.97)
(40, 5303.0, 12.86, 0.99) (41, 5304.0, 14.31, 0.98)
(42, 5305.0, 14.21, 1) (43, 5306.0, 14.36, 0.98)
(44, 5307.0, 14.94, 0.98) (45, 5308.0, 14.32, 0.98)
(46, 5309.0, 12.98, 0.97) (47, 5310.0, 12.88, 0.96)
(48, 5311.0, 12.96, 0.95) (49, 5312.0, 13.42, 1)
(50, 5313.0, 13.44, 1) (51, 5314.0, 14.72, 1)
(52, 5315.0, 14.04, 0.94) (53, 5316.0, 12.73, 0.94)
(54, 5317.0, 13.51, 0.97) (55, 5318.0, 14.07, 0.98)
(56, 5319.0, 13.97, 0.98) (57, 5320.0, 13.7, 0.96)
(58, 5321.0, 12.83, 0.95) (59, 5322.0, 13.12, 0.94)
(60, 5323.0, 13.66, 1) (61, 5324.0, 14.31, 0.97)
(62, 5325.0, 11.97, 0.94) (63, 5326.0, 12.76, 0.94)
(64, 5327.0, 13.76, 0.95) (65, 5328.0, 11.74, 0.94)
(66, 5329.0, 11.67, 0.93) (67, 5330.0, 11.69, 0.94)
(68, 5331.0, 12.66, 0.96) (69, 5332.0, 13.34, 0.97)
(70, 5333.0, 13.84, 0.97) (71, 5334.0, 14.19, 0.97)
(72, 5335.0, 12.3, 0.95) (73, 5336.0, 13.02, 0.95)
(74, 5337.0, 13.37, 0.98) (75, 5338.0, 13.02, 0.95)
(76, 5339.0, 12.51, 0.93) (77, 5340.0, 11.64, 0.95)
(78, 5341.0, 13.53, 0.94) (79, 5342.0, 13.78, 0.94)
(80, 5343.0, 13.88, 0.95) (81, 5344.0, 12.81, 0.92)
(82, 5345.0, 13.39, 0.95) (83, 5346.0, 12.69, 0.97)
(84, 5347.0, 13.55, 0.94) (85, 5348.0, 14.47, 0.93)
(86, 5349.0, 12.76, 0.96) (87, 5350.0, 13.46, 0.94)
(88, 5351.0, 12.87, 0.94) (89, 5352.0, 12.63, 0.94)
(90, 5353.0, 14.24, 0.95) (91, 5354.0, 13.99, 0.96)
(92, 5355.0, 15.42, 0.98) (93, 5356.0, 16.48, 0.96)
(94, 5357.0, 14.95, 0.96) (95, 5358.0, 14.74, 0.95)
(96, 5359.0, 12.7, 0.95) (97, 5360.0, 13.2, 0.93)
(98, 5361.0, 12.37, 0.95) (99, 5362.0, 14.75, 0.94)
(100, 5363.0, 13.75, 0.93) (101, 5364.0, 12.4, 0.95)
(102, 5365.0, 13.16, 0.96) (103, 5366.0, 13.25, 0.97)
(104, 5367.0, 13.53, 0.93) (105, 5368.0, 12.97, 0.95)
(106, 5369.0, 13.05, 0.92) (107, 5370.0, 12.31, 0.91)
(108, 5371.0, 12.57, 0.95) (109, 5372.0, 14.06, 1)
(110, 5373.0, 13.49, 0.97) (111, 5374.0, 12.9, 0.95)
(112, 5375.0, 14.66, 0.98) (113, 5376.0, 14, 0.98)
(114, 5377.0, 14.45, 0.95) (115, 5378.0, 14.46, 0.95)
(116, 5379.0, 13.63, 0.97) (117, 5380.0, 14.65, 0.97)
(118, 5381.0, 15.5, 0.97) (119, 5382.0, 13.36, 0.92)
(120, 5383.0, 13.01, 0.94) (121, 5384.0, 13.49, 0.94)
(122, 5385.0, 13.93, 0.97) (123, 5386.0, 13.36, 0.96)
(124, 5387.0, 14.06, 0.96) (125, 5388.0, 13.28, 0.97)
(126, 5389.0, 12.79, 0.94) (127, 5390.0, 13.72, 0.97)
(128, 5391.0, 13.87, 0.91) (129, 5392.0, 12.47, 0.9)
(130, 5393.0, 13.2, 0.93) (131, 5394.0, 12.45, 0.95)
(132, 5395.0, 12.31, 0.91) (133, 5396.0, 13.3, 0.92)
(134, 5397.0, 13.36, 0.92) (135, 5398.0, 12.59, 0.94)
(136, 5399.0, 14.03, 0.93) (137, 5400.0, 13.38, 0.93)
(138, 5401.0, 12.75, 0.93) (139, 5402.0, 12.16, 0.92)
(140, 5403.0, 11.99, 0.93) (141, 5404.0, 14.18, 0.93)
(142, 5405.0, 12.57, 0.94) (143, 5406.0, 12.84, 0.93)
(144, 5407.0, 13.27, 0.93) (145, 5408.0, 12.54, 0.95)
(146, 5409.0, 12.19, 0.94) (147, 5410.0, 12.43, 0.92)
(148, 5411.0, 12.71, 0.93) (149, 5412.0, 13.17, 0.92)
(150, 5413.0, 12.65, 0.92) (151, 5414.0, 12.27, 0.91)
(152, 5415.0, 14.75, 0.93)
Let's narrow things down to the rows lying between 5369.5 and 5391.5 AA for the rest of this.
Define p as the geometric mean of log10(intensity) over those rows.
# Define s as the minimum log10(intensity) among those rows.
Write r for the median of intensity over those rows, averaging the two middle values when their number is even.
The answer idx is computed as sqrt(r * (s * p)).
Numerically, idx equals 4.12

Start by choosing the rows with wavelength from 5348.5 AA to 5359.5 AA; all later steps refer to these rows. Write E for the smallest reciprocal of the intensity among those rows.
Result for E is 0.061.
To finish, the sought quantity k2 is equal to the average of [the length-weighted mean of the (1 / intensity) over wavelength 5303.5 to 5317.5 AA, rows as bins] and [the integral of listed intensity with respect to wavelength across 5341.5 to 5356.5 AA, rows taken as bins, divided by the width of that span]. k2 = 6.92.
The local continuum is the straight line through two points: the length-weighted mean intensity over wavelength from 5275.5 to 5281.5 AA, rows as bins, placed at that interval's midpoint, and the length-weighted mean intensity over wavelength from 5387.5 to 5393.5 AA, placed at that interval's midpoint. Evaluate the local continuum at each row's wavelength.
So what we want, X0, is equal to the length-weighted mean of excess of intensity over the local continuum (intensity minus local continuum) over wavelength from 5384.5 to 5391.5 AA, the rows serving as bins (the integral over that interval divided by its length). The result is 0.36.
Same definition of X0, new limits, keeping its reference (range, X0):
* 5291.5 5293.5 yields 0.44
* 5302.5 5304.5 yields 0.60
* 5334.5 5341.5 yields -0.31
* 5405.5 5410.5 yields -0.62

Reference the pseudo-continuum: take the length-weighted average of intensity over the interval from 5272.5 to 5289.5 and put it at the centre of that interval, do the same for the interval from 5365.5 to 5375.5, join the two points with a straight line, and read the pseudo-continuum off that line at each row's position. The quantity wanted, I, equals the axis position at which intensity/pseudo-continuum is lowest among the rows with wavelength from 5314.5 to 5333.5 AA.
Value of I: 5329.0 AA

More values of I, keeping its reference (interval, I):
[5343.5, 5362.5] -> 5361.0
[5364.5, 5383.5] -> 5370.0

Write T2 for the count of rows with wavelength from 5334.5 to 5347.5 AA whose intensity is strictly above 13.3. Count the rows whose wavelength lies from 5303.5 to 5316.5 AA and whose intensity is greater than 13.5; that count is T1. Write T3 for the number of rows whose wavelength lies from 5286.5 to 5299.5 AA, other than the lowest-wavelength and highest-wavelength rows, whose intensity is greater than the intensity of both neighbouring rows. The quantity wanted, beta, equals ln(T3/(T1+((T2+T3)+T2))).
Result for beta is -2.35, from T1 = 7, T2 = 6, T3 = 2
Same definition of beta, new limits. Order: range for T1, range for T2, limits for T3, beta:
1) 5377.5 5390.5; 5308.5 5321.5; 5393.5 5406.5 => -2.16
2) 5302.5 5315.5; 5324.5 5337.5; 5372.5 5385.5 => -1.90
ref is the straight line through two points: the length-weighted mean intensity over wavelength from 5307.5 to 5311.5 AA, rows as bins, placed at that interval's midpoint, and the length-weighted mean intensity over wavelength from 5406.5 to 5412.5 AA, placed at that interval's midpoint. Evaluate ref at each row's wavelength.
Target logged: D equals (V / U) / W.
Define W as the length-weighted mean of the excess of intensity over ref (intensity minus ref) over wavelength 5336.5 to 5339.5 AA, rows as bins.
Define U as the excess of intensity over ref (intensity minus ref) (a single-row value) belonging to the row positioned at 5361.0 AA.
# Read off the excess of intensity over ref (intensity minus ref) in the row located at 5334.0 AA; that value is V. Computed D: 11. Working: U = -0.6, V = 1.04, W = -0.16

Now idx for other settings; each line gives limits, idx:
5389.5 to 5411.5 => 3.91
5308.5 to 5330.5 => 3.98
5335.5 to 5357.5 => 4.02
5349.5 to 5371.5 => 4.04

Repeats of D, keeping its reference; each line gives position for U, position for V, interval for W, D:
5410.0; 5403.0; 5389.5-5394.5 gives 8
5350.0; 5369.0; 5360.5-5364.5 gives 1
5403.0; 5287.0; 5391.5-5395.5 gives 2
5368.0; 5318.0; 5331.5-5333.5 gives 116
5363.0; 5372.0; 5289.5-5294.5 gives 5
